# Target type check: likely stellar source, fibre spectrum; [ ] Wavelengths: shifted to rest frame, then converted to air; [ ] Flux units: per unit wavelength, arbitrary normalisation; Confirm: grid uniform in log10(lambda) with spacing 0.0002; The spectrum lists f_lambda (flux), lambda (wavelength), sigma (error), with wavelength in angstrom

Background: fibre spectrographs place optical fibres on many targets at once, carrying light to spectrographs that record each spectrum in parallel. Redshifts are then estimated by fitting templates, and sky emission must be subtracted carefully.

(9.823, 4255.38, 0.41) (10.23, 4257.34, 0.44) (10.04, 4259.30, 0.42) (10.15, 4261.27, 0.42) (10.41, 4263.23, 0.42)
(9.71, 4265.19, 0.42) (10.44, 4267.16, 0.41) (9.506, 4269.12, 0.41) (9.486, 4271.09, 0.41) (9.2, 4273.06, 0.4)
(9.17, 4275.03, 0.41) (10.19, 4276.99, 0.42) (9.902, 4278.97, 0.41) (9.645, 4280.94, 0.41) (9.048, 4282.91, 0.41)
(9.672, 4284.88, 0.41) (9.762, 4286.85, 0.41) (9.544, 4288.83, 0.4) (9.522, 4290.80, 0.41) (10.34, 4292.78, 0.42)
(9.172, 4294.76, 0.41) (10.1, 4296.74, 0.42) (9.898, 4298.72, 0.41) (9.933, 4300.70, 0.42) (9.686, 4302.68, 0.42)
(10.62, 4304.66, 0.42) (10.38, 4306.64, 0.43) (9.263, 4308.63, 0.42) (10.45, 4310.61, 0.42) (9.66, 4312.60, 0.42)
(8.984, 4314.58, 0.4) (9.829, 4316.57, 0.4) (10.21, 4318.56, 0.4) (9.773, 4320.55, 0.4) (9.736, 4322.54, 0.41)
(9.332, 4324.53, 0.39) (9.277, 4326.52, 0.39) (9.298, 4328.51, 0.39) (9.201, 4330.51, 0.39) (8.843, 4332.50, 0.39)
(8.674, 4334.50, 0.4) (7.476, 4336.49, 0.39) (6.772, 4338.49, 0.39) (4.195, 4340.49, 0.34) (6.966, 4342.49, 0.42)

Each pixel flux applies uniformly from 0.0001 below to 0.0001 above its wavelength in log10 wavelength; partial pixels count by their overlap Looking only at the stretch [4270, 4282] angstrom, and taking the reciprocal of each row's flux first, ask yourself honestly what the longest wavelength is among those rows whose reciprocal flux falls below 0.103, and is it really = 4278.97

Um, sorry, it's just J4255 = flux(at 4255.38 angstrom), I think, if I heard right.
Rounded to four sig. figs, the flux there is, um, 9.823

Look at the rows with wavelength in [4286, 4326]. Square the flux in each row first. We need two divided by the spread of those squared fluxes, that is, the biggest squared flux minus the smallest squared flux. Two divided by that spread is 0.062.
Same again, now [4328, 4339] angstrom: 0.049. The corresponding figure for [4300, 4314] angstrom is 0.074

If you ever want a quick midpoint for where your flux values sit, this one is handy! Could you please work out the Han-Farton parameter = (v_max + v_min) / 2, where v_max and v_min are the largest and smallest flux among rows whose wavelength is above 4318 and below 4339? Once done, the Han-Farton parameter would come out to 8.49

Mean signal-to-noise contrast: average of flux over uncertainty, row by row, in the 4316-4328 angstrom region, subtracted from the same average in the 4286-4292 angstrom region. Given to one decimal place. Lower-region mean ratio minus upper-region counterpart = -0.7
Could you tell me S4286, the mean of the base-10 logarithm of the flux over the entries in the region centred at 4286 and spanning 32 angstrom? 0.985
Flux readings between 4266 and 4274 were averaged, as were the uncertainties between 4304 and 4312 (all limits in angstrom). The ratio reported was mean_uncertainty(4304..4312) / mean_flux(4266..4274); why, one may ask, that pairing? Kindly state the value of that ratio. 0.0437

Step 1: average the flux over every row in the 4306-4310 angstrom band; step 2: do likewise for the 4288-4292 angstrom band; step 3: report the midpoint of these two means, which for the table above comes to 9.7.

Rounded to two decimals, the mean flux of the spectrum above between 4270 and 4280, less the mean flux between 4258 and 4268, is -0.56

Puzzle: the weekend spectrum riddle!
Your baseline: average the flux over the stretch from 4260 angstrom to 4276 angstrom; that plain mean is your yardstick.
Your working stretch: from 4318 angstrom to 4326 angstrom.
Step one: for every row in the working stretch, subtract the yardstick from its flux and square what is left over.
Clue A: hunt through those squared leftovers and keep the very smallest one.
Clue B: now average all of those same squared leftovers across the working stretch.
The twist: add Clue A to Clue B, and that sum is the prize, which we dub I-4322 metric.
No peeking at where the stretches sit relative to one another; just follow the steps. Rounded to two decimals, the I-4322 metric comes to 0.10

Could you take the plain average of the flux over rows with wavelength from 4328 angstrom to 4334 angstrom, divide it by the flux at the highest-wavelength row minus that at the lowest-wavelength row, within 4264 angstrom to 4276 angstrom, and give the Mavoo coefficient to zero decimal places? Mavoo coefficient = -17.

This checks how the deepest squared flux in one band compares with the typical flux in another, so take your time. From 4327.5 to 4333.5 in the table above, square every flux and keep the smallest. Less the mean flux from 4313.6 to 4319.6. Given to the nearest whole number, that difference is 69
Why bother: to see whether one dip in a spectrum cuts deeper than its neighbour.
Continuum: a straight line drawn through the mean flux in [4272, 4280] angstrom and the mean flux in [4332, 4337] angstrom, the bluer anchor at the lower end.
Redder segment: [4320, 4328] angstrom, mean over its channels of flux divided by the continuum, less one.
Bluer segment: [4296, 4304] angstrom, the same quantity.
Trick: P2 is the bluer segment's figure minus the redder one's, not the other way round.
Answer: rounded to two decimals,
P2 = -0.02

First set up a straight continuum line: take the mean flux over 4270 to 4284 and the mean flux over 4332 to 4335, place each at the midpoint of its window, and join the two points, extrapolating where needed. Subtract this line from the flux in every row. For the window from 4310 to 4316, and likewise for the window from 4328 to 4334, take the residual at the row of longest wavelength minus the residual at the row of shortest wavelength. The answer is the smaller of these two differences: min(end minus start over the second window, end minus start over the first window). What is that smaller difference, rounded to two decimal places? -1.41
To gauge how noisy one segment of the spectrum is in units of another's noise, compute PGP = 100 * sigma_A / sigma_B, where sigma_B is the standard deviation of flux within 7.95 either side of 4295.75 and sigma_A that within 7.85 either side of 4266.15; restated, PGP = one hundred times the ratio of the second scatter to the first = 124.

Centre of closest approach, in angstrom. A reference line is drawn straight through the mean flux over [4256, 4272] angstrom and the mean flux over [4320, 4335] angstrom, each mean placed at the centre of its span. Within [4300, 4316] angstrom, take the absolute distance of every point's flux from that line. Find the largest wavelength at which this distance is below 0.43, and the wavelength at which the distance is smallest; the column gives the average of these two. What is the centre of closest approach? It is 4307.6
